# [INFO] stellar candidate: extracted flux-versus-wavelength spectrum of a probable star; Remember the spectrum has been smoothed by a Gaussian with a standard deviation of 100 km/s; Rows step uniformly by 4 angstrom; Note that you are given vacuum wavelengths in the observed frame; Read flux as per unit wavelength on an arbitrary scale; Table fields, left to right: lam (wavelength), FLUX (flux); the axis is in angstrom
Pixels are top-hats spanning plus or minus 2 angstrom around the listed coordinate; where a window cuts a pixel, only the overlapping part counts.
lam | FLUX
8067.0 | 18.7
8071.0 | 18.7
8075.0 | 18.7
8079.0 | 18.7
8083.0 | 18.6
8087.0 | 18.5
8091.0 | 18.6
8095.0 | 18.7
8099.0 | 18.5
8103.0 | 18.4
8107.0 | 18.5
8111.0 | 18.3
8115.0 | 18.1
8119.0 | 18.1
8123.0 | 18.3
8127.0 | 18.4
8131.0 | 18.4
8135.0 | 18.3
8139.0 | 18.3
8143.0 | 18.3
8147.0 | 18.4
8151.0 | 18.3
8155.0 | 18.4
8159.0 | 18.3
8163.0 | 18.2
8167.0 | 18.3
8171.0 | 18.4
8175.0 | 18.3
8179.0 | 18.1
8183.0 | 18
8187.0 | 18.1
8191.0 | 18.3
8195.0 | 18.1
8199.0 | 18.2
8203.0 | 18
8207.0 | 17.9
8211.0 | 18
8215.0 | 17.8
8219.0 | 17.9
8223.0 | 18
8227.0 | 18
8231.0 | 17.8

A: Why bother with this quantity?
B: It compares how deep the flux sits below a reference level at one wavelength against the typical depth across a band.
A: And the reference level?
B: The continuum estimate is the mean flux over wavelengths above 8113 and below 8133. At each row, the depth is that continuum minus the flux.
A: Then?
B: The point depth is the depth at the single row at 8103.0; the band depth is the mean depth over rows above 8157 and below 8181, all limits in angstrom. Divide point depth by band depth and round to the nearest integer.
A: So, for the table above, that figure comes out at 21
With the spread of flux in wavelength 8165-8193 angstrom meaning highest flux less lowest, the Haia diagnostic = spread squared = 0.16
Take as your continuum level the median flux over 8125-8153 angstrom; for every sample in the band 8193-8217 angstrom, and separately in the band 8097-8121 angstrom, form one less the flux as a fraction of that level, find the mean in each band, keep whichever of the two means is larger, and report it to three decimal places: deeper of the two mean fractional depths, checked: 0.016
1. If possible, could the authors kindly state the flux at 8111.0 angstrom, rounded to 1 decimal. 18.3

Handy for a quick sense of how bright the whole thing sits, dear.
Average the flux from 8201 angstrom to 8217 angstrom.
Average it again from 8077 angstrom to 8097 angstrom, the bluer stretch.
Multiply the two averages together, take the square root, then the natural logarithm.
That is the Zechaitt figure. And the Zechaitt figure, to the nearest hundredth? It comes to 2.91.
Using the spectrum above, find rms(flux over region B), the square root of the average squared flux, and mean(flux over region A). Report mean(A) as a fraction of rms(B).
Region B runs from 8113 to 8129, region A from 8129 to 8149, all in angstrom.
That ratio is 1.006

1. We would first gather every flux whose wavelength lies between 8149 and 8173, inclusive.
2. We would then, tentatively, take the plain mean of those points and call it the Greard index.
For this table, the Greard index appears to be 18.3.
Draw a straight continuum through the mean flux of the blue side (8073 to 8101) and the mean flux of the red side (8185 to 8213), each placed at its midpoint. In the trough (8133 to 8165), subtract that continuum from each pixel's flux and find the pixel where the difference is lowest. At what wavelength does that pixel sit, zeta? 8135.0 angstrom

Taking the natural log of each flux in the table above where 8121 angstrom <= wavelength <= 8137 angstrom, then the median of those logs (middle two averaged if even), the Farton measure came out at 2.91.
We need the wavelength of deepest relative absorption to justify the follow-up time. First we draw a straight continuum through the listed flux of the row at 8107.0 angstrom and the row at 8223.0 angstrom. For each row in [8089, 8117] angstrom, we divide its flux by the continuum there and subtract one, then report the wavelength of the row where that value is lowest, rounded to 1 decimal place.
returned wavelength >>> 8115.0 angstrom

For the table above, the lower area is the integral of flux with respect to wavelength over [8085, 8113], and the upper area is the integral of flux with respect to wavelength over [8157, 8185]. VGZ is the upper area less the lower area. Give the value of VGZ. -7.6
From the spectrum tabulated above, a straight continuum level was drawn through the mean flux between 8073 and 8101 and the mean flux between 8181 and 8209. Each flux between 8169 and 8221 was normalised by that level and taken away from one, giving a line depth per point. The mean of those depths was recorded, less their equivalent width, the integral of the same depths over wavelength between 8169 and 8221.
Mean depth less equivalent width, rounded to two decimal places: 0.00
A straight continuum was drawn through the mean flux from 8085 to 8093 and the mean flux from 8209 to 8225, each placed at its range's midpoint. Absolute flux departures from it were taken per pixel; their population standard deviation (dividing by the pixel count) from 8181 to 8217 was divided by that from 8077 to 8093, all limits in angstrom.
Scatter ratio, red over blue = 2.60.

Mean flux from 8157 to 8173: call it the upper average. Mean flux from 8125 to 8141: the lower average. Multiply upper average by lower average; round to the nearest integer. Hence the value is 336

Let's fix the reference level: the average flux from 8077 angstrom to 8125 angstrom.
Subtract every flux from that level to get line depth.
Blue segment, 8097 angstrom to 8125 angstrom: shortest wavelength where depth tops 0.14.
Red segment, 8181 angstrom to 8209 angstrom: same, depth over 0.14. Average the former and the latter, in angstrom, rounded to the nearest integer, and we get 8147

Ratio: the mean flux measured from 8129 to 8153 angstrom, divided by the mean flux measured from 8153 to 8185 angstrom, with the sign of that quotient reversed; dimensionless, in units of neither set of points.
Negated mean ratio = -1.00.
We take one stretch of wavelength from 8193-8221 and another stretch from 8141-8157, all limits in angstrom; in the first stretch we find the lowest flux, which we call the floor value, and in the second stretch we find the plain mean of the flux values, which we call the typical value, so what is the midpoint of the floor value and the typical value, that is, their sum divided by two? 18.1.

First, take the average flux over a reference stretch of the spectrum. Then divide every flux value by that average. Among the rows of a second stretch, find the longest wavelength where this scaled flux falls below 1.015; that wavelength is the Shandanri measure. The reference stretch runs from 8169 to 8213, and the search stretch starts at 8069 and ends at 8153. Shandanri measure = 8151.0 angstrom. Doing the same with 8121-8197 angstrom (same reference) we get 8195.0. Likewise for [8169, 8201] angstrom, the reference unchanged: 8199.0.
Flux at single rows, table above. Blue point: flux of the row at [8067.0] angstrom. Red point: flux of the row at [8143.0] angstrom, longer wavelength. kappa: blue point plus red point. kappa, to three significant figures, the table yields 37.0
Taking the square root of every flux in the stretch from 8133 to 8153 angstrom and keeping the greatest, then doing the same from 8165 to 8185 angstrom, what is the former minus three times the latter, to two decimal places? -8.58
